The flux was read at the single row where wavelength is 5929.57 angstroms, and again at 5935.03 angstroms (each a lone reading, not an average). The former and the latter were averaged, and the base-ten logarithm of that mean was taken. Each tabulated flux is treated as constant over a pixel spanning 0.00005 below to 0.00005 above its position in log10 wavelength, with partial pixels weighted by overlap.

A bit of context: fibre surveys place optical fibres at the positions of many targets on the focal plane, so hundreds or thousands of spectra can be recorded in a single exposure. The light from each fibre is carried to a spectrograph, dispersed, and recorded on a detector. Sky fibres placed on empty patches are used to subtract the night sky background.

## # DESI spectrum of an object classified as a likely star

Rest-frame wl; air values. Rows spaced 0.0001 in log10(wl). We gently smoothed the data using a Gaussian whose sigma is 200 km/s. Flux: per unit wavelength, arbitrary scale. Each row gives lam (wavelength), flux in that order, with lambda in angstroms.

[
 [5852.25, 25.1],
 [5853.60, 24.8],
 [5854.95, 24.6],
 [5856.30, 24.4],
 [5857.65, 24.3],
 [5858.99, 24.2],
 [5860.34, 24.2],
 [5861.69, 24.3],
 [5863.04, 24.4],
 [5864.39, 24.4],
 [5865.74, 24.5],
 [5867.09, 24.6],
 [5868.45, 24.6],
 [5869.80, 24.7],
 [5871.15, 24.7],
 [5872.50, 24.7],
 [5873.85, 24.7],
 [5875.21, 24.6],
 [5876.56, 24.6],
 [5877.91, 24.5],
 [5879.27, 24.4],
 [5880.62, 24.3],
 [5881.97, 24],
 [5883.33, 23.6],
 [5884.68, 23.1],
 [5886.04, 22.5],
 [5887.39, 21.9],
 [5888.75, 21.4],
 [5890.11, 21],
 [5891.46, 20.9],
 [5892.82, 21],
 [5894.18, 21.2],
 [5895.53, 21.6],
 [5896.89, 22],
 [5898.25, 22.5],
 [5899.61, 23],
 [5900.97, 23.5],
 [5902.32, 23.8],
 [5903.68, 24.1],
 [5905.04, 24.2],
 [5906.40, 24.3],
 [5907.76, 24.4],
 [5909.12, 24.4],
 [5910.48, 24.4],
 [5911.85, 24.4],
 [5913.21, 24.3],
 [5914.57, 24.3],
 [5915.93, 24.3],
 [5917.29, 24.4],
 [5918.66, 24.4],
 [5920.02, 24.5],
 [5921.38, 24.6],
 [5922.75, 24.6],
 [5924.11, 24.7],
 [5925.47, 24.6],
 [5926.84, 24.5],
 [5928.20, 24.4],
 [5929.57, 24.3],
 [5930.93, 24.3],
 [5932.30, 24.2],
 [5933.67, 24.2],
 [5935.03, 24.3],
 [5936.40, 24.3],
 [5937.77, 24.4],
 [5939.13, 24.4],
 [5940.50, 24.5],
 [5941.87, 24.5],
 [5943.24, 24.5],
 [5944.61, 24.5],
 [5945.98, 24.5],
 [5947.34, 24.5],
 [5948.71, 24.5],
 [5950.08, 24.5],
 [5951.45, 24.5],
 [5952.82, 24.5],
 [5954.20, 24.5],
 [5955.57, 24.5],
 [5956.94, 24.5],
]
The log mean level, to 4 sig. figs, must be 1.386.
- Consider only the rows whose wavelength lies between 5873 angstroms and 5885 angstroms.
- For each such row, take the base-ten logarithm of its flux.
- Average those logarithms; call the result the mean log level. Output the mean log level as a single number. 1.38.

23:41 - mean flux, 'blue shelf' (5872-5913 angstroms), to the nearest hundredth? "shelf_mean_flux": 23.30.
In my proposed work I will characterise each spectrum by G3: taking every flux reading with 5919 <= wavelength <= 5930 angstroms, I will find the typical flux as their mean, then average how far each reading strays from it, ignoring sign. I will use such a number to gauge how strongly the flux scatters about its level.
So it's 0.100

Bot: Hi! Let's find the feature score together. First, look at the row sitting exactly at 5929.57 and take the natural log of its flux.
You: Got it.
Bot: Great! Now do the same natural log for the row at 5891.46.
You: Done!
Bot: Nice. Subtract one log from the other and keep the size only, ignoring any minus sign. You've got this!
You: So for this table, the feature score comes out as 0.151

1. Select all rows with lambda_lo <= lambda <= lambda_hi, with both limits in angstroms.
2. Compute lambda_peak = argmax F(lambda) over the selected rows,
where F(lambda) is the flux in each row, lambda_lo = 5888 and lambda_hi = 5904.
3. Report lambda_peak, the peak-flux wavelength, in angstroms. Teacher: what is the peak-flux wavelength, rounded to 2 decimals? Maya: 5903.68 angstroms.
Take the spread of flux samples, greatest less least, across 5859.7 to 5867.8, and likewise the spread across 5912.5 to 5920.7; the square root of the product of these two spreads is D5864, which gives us 0.28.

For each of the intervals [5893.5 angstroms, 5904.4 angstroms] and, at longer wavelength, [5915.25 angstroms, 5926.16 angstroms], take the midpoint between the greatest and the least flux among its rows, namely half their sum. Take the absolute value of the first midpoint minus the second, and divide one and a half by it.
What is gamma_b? 0.8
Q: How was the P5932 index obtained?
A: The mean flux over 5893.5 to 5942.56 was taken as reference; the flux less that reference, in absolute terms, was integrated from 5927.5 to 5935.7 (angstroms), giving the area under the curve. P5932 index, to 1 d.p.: 2.1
